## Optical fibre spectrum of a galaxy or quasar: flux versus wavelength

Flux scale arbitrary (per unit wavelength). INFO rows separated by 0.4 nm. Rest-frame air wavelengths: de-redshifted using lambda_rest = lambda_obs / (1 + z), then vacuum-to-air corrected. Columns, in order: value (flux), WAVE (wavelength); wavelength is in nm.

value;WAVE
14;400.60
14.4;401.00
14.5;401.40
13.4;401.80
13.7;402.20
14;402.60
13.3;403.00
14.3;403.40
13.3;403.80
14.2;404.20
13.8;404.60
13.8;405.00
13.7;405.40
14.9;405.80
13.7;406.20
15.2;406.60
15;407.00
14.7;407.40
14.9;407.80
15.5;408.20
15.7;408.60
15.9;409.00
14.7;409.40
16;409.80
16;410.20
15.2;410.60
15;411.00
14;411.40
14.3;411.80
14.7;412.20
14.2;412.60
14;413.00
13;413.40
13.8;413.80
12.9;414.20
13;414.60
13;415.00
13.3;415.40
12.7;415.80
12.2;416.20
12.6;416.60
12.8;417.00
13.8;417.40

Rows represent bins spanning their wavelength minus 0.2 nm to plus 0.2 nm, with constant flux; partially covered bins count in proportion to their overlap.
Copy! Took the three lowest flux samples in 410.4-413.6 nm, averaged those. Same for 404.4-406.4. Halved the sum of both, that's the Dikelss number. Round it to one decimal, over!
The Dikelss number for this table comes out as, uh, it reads 13.7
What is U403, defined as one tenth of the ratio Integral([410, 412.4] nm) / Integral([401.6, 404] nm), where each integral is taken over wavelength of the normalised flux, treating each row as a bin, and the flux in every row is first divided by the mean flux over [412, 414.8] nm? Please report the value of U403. 0.11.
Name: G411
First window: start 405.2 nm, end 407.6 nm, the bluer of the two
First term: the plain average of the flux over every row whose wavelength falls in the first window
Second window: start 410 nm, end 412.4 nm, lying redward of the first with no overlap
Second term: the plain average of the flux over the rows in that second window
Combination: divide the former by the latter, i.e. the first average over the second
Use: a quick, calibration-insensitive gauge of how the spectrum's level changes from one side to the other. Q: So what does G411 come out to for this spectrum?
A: 0.98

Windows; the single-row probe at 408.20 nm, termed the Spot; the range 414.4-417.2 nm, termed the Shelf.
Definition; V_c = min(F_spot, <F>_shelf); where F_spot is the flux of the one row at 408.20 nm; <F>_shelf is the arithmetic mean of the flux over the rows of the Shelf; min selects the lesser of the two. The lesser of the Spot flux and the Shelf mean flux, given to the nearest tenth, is 12.8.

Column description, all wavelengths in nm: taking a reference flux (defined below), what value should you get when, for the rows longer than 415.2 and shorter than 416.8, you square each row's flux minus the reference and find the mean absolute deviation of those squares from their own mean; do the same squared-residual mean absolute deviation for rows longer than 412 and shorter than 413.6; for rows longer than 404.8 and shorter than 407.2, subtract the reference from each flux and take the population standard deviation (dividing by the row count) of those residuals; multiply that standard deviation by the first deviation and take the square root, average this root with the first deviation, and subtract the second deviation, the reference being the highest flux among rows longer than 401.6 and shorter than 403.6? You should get 0.26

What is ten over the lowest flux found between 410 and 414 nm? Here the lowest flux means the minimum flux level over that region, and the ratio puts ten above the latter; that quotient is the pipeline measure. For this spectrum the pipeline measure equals 0.77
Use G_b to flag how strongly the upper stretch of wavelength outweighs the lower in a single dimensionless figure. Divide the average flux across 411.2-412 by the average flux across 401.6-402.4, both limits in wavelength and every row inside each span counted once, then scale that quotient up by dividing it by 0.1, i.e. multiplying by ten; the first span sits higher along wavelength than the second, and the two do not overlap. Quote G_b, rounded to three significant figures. 10.4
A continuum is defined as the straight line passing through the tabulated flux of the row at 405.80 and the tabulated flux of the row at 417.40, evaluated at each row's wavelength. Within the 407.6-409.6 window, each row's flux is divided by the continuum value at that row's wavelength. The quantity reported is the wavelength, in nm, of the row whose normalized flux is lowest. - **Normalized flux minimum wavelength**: 409.40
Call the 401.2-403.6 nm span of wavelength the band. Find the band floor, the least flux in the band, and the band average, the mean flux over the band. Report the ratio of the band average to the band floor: 1.043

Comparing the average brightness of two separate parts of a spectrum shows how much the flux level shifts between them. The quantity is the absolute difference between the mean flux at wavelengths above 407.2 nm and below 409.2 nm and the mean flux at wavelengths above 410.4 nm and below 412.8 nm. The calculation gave 0.77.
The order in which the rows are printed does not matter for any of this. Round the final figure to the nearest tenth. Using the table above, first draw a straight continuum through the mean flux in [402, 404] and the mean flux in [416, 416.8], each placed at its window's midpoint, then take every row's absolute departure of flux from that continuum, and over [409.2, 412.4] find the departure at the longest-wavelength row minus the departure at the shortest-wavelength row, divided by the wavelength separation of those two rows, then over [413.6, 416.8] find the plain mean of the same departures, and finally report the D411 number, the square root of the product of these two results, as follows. 0.2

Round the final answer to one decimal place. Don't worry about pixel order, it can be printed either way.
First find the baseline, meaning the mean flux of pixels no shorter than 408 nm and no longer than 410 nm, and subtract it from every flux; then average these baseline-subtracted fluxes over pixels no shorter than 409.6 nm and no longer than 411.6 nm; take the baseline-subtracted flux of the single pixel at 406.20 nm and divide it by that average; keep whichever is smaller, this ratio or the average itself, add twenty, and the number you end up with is 19.7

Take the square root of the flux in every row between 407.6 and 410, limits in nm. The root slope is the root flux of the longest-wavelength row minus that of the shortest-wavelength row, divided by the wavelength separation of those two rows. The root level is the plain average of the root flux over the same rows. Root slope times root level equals 0.28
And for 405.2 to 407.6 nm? 0.25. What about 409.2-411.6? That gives -0.18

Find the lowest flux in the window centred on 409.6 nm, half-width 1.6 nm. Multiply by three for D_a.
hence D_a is 44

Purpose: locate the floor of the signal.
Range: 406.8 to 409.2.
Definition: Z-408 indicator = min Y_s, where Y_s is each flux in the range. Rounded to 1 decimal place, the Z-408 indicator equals 14.7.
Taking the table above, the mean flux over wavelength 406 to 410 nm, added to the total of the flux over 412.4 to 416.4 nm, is 147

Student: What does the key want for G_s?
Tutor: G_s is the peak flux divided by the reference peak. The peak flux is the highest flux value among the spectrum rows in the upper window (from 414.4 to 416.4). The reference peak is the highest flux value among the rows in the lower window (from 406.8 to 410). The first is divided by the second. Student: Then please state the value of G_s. 0.83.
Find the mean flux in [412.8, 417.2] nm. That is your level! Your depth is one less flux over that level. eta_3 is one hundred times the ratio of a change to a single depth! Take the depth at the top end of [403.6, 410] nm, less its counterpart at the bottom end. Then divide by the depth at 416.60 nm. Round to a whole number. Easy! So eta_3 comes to -632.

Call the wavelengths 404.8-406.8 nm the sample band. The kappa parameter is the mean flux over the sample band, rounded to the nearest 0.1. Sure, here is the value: 14.3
